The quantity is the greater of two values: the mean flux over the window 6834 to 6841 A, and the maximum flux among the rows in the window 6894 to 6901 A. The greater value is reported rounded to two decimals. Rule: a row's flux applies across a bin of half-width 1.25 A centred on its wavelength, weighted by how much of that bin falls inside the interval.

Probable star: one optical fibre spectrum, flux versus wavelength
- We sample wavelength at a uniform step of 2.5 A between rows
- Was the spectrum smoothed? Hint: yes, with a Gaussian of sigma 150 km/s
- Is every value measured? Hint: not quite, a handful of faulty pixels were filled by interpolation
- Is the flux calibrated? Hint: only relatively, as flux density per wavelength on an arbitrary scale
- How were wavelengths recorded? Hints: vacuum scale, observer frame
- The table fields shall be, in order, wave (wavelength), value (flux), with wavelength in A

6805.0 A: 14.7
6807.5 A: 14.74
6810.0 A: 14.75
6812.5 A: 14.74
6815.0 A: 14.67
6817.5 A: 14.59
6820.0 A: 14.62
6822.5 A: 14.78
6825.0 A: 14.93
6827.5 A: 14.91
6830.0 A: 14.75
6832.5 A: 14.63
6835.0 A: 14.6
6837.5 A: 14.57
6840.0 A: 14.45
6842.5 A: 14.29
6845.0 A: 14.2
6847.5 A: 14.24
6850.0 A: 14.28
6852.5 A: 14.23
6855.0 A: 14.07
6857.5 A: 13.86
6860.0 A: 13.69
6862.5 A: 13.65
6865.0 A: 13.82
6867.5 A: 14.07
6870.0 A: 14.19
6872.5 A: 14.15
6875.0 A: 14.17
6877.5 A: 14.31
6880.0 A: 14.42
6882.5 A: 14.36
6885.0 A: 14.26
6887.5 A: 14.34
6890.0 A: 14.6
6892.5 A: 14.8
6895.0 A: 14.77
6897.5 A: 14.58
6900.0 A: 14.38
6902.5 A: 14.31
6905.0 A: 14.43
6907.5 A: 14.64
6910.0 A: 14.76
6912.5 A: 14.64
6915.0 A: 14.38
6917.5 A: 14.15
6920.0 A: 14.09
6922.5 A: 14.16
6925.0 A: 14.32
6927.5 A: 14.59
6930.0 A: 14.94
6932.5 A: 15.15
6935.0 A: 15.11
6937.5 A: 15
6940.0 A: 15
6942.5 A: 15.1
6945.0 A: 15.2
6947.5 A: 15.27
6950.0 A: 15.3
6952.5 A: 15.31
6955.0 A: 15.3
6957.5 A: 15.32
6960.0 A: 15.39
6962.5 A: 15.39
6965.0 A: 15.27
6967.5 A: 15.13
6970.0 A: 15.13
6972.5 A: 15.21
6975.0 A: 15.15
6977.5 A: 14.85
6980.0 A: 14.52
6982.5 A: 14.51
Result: 14.77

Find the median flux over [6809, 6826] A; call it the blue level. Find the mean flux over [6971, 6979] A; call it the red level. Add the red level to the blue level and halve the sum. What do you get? 14.9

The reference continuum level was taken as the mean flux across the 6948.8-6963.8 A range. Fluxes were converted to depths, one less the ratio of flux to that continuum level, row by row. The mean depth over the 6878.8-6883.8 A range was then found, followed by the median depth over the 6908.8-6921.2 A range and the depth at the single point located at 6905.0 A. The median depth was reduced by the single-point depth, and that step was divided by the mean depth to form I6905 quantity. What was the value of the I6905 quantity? 0.1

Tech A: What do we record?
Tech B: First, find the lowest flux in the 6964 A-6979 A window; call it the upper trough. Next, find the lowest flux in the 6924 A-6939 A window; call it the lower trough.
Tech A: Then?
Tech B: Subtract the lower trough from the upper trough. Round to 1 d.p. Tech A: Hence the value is 0.5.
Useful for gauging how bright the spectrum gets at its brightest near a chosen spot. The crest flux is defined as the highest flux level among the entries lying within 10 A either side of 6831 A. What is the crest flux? 14.93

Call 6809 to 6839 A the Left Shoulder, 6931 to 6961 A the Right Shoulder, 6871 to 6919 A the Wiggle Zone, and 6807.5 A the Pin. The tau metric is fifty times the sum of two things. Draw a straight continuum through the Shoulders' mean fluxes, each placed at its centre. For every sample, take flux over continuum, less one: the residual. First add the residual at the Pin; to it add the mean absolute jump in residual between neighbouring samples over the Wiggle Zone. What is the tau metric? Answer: 0.8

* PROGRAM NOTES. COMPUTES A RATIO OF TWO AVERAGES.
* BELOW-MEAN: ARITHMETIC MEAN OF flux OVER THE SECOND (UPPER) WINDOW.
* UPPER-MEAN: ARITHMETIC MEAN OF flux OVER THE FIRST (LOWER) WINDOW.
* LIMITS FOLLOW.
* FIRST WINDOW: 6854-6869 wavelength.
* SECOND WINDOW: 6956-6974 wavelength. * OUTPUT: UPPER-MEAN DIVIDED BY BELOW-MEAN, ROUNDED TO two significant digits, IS 0.91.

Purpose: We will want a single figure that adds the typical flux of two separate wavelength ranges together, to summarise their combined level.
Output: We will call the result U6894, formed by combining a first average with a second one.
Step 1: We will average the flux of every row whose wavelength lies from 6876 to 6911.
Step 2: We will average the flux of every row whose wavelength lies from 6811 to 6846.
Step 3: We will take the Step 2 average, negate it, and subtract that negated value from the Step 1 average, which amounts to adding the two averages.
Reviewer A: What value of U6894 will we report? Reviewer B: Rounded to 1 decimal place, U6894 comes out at 29.1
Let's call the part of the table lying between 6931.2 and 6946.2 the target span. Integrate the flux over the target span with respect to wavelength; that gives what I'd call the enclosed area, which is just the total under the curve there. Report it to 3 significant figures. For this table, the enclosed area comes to 226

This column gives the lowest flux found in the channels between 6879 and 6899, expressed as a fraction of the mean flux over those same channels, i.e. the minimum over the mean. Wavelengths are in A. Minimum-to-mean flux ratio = 0.982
